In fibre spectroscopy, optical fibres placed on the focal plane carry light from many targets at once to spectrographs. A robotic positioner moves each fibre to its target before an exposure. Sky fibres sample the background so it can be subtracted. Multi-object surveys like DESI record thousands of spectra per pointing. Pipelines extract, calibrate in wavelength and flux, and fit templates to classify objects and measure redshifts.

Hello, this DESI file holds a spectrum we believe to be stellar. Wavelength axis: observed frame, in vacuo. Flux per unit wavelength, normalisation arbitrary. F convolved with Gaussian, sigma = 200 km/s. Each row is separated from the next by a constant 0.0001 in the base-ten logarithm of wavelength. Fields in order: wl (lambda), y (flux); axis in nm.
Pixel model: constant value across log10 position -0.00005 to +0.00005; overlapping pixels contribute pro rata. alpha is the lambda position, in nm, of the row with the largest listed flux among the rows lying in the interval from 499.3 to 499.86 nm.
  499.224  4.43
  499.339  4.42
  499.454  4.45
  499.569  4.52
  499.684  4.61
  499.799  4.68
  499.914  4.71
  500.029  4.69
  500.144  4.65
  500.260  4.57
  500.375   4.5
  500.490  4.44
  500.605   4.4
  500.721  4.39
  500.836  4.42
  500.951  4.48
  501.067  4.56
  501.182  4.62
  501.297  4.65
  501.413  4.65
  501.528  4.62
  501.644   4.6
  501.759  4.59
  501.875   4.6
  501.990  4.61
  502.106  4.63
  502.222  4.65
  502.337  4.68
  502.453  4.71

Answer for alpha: 499.799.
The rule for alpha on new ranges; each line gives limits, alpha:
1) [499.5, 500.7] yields 499.914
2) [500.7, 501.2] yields 501.182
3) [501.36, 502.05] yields 501.413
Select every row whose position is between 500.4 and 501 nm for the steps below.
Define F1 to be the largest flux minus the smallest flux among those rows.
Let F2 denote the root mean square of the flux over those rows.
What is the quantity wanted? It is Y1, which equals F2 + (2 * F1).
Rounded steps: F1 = 0.09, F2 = 4.43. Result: 4.61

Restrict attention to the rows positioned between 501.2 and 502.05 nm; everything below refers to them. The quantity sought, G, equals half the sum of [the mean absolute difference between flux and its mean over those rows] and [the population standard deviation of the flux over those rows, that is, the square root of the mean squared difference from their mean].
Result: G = 0.021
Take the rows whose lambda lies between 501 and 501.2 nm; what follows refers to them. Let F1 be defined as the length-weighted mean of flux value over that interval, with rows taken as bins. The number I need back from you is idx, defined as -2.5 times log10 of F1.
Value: -1.65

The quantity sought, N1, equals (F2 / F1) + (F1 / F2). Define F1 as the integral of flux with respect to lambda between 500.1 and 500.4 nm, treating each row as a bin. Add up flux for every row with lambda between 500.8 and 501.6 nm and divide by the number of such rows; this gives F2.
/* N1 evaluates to 3.64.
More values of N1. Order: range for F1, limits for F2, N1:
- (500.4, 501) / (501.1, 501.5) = 2.32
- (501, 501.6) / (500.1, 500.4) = 2.26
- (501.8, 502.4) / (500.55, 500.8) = 2.21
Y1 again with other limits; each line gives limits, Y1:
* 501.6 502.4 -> 4.80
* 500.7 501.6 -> 5.07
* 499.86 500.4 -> 5.04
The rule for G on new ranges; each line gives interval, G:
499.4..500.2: 0.083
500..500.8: 0.106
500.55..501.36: 0.096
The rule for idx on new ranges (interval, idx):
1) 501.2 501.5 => -1.67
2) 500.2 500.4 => -1.64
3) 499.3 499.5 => -1.62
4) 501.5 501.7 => -1.66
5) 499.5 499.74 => -1.65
